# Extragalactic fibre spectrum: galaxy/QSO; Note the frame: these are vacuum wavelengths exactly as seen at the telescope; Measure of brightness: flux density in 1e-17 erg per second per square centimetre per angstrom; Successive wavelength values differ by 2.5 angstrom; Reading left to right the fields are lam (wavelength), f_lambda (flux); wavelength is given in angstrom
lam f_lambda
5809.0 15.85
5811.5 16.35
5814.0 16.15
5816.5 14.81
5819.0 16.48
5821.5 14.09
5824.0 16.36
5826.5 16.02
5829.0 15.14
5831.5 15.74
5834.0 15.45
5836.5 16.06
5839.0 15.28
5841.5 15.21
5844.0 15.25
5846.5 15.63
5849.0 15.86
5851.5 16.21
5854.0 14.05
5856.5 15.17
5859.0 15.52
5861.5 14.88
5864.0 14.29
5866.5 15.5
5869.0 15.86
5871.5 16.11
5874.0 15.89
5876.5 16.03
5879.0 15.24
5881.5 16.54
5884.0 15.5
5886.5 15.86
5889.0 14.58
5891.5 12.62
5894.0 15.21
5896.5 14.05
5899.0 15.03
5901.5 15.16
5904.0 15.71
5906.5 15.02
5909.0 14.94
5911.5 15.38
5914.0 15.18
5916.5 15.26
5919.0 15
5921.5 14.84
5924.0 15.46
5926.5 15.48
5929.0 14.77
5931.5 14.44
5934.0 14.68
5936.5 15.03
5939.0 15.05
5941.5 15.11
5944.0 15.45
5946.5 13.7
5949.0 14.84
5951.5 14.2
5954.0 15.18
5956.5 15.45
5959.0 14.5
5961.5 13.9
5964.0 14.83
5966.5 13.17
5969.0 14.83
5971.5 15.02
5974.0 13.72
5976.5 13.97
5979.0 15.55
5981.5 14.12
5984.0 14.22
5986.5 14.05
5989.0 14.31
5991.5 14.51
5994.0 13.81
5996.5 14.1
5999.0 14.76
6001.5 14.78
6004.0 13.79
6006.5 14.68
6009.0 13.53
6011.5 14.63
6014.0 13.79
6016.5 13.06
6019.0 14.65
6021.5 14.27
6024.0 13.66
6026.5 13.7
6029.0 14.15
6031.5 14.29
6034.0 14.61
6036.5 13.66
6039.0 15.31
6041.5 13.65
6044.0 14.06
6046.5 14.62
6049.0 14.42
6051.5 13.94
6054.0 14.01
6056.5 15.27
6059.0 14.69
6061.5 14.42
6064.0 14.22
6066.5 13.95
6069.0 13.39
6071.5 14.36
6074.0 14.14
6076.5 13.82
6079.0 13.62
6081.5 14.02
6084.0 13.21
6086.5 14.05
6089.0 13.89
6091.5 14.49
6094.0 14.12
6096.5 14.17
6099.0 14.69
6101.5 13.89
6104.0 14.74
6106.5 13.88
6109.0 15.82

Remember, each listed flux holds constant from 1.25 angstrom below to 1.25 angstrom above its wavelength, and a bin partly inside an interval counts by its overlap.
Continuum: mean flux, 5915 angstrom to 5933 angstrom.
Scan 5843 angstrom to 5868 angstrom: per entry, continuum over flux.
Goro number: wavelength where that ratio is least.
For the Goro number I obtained 5851.5 angstrom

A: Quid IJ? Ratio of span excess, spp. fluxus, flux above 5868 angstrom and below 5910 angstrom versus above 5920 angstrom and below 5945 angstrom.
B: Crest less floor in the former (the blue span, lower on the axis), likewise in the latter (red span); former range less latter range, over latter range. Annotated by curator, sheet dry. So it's 2.8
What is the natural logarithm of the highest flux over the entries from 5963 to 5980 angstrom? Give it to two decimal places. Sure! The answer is 2.74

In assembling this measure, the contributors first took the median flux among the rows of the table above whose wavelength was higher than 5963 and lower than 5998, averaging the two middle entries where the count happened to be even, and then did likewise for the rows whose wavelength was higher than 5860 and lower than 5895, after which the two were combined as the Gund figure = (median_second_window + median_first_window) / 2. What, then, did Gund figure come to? 14.8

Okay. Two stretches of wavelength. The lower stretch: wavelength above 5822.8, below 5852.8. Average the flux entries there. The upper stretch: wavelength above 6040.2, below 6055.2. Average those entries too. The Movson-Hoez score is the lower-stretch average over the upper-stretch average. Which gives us 1.11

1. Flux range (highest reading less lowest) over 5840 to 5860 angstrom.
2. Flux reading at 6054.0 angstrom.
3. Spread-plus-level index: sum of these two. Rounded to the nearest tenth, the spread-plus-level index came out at 16.2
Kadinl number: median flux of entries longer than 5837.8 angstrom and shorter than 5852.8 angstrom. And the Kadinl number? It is 15.5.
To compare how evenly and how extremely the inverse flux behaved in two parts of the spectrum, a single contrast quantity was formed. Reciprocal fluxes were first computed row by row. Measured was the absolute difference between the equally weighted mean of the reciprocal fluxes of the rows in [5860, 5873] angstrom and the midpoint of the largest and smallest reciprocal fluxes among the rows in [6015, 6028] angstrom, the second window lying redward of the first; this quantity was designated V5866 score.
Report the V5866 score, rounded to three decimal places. 0.007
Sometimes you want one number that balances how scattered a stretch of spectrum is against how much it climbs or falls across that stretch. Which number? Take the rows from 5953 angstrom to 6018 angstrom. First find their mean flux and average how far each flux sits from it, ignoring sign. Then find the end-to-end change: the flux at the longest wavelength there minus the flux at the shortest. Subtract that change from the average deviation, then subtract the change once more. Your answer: 4.77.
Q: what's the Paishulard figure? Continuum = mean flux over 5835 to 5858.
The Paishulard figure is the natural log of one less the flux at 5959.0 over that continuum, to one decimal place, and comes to -2.8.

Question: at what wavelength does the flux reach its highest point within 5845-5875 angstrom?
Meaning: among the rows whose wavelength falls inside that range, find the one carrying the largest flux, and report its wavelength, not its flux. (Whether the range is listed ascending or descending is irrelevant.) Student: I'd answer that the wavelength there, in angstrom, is 5851.5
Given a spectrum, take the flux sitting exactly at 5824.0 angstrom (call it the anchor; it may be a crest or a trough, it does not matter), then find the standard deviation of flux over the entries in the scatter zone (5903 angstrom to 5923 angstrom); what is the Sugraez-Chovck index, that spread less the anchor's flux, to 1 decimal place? -16.1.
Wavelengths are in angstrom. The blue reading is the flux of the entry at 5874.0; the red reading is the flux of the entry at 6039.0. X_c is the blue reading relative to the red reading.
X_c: 1.04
